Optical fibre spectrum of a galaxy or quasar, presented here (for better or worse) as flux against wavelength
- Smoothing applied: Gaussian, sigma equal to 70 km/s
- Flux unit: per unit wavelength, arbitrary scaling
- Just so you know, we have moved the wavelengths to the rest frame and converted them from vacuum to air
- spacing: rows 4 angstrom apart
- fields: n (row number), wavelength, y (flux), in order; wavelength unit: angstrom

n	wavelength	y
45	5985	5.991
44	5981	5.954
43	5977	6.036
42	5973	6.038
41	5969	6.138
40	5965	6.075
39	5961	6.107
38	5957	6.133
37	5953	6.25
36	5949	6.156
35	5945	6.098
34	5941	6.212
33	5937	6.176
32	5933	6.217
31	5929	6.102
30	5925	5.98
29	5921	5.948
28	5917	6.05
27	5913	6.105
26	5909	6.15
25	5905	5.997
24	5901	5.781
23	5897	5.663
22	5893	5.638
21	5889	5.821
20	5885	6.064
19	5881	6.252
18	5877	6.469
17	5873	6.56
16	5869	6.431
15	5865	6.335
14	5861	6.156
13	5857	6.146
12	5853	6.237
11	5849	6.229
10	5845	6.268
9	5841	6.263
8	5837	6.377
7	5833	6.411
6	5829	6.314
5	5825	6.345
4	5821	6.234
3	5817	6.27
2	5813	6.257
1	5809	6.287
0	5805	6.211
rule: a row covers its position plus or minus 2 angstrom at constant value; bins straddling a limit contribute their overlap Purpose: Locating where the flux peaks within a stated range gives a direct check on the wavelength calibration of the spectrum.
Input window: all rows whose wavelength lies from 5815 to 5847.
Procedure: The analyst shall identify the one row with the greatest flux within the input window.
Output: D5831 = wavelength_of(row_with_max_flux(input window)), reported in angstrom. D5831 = 5833 angstrom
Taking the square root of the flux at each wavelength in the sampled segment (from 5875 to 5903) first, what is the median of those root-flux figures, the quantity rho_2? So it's 2.41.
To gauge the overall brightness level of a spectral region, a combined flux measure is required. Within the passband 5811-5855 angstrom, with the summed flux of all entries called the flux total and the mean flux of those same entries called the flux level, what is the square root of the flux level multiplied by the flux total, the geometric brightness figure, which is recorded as 20.9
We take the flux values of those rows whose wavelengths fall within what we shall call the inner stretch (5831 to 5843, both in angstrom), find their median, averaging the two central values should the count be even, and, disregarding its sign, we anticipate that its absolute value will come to 6.38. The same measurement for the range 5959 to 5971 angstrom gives 6.11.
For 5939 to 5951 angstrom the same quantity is 6.16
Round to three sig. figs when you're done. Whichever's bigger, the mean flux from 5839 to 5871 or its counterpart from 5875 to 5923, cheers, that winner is 6.26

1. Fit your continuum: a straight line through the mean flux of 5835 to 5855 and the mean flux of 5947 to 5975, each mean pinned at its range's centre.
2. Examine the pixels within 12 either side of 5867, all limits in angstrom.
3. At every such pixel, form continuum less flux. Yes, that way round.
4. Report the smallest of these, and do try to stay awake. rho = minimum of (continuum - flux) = -0.32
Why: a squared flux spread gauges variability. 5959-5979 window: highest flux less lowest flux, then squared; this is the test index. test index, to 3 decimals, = 0.010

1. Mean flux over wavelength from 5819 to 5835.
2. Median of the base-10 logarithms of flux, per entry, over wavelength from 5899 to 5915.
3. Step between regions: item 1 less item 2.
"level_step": 5.54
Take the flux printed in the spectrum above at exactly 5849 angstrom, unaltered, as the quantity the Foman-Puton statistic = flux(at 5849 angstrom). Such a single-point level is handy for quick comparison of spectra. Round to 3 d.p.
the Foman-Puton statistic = 6.229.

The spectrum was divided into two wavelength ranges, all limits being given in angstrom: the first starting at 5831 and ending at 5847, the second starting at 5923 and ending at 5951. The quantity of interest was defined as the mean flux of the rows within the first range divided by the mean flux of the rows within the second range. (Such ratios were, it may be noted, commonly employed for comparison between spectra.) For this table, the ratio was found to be 1.03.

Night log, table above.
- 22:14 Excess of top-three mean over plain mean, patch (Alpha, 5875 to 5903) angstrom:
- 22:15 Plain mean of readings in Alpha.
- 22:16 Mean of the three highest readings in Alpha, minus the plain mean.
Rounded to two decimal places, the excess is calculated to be 0.31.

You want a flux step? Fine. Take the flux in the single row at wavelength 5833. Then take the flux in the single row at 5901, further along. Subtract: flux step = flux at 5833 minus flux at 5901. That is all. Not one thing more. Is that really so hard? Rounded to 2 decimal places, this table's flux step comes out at 0.63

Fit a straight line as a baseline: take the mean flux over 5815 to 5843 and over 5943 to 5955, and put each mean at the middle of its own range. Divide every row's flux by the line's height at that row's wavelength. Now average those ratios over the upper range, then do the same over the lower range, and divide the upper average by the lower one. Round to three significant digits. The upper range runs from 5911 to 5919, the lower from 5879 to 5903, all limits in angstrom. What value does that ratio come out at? 1.04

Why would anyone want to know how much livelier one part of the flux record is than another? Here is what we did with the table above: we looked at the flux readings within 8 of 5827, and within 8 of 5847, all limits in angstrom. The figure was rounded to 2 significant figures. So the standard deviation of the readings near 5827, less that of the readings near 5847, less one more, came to -0.95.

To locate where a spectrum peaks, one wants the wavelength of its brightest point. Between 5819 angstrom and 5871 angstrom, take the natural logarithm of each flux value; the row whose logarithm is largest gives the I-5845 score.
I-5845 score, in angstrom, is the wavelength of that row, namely 5869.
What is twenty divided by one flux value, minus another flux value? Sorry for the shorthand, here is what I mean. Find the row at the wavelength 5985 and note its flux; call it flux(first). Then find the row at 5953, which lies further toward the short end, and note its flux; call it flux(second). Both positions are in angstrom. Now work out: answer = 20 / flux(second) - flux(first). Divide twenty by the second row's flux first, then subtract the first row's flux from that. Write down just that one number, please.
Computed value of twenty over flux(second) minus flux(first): -2.79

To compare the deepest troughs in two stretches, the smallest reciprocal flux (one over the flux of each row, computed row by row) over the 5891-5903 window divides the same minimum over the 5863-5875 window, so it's 0.88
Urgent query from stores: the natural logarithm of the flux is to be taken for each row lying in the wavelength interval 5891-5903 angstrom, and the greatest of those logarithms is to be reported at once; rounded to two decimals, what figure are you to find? 1.75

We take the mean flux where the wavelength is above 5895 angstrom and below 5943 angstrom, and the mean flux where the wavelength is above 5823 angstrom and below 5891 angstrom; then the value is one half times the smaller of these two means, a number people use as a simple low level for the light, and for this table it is 3.02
